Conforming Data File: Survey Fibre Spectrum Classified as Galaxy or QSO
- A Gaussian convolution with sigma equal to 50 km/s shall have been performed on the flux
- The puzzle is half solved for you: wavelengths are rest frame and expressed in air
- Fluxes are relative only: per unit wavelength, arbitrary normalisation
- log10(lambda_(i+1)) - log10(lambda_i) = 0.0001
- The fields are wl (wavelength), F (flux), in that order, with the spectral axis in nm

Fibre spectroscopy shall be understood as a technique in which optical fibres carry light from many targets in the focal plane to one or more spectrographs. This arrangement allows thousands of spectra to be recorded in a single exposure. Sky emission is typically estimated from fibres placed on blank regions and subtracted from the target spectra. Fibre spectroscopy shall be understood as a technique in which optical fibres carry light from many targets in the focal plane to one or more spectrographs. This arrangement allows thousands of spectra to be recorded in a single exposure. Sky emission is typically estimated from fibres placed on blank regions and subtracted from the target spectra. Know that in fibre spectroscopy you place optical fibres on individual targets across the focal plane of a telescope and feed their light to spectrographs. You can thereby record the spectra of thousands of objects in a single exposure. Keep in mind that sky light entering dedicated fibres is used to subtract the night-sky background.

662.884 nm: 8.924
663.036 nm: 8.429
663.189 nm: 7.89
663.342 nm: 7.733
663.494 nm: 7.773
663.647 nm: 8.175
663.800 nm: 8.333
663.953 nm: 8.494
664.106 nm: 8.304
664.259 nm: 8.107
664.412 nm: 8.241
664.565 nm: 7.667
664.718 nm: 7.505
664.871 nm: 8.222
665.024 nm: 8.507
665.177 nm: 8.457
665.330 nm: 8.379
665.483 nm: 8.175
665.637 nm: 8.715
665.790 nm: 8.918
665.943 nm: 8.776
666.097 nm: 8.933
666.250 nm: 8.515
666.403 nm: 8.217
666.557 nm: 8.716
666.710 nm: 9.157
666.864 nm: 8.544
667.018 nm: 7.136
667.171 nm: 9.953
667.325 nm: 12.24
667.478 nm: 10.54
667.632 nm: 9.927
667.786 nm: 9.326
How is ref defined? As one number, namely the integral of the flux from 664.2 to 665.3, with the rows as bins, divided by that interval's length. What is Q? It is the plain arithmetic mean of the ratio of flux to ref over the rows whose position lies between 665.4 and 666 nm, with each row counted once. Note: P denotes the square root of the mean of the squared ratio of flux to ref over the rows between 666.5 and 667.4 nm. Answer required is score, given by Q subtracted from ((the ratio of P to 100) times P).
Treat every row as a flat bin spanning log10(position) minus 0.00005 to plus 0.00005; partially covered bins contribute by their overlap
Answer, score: -1.05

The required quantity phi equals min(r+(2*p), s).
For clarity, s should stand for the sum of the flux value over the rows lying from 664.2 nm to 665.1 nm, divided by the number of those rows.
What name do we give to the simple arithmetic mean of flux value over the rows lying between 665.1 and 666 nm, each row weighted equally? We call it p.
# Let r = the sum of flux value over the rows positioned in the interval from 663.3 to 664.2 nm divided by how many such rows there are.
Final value 8.04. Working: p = 8.57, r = 8.14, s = 8.0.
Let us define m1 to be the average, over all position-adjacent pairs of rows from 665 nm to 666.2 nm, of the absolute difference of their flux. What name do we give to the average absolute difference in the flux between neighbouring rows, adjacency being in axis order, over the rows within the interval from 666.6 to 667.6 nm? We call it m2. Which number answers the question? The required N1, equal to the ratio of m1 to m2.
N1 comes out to 0.1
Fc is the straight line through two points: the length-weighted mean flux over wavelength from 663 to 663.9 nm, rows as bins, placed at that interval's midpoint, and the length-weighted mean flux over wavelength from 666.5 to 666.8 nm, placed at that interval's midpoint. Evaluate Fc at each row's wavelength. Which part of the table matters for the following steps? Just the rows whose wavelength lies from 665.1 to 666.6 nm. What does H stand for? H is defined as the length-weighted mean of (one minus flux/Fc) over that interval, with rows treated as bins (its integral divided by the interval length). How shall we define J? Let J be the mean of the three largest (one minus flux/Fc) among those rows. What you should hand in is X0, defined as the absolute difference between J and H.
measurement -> 0.037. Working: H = 0.016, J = 0.05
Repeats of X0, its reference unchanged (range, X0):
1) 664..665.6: 0.051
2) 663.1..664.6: 0.042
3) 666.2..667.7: 0.142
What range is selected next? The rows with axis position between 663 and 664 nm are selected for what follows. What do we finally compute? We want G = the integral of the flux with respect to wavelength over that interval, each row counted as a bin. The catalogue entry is 8.1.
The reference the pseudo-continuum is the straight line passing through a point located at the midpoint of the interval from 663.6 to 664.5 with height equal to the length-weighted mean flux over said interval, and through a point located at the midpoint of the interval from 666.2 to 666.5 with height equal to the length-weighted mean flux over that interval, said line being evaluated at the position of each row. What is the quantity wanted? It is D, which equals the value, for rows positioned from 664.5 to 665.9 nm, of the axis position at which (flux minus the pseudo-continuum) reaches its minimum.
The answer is 664.718 nm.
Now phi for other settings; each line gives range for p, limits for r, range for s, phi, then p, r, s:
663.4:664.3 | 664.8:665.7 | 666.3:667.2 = 8.62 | 8.20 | 8.41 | 8.6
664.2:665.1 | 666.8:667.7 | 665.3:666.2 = 8.65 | 8.04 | 9.72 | 8.6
